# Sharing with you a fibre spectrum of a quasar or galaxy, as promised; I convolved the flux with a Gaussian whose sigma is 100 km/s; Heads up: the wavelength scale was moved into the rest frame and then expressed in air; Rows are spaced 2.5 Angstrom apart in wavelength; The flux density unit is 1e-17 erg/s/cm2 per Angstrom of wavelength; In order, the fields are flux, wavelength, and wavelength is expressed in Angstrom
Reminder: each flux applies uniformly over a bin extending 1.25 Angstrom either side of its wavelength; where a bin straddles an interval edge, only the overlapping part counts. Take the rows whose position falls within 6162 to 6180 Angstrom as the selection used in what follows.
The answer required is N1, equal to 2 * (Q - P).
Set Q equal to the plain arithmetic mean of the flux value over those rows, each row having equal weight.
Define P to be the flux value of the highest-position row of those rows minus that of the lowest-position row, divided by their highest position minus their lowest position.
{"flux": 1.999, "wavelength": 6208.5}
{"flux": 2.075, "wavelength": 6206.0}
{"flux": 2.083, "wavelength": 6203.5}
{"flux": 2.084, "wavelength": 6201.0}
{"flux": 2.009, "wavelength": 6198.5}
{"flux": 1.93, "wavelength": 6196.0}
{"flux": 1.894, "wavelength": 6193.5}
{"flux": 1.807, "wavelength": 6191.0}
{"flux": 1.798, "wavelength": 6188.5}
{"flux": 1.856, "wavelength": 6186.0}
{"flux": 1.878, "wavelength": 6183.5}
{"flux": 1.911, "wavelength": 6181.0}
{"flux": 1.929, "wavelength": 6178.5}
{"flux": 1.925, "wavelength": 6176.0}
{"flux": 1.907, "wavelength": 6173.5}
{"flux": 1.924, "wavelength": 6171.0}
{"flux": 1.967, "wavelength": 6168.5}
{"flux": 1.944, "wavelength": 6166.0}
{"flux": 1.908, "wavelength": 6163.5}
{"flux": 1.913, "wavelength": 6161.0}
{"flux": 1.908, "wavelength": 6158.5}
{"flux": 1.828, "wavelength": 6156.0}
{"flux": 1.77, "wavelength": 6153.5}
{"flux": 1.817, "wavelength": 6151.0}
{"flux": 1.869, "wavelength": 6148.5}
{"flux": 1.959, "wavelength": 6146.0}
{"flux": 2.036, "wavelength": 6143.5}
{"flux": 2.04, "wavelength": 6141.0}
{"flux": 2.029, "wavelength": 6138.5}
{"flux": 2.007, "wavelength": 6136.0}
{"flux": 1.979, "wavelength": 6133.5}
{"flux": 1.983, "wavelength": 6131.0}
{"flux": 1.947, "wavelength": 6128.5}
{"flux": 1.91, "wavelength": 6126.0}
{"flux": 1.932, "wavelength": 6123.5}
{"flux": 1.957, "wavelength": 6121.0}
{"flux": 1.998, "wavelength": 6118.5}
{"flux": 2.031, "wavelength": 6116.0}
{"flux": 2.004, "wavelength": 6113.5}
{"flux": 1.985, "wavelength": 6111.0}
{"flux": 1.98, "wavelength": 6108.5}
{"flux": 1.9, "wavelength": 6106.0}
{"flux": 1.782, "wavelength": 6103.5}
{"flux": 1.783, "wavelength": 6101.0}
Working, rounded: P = 0.001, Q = 1.93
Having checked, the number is 3.86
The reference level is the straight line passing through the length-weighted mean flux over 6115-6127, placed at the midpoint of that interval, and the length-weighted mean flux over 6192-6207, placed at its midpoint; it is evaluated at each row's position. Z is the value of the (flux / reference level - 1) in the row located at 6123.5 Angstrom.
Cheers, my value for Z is -0.02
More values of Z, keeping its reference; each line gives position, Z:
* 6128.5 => -0.01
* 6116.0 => 0.03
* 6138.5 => 0.03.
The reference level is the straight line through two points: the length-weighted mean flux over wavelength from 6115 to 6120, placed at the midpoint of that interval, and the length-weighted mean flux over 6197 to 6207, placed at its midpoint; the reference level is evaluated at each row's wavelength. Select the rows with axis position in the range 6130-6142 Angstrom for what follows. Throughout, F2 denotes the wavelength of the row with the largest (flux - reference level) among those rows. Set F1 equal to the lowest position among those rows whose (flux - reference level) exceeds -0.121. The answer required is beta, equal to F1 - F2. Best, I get -10.0 Angstrom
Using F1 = 6131.0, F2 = 6141.0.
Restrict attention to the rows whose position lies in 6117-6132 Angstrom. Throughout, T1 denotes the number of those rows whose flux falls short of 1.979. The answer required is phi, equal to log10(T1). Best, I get 0.60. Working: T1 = 4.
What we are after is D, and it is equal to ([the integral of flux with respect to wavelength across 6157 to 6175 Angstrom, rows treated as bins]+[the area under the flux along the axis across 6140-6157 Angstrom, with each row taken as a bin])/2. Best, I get 33.5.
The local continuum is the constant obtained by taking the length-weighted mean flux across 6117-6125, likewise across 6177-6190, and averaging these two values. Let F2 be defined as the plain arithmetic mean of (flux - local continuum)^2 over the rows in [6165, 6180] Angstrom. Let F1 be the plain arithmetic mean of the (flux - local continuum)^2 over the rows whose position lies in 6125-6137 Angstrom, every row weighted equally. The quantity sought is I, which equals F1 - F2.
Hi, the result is 0.003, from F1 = 0.003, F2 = 0.001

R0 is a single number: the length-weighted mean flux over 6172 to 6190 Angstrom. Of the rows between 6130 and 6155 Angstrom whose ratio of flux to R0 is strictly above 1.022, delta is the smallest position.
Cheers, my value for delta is 6131.0 Angstrom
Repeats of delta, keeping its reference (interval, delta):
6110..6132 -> 6111.0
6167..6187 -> 6168.5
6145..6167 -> 6146.0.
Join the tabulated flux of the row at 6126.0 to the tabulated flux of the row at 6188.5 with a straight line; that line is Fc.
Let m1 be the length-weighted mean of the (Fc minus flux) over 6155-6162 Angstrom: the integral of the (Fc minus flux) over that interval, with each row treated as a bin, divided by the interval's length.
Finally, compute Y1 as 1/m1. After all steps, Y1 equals -31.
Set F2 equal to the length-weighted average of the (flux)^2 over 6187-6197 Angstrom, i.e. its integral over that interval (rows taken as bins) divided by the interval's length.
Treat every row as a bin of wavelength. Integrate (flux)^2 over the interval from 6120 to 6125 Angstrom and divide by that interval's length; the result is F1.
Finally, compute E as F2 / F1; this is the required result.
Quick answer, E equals 0.91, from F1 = 3.77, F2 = 3.45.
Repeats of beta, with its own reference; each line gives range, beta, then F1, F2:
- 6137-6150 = -2.5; 6138.5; 6141.0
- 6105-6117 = -10.0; 6106.0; 6116.0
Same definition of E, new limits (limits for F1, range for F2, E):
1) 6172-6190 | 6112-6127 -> 1.09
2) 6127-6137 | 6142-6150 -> 0.98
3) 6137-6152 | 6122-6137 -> 1.00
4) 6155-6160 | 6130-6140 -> 1.14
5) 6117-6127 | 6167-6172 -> 0.99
